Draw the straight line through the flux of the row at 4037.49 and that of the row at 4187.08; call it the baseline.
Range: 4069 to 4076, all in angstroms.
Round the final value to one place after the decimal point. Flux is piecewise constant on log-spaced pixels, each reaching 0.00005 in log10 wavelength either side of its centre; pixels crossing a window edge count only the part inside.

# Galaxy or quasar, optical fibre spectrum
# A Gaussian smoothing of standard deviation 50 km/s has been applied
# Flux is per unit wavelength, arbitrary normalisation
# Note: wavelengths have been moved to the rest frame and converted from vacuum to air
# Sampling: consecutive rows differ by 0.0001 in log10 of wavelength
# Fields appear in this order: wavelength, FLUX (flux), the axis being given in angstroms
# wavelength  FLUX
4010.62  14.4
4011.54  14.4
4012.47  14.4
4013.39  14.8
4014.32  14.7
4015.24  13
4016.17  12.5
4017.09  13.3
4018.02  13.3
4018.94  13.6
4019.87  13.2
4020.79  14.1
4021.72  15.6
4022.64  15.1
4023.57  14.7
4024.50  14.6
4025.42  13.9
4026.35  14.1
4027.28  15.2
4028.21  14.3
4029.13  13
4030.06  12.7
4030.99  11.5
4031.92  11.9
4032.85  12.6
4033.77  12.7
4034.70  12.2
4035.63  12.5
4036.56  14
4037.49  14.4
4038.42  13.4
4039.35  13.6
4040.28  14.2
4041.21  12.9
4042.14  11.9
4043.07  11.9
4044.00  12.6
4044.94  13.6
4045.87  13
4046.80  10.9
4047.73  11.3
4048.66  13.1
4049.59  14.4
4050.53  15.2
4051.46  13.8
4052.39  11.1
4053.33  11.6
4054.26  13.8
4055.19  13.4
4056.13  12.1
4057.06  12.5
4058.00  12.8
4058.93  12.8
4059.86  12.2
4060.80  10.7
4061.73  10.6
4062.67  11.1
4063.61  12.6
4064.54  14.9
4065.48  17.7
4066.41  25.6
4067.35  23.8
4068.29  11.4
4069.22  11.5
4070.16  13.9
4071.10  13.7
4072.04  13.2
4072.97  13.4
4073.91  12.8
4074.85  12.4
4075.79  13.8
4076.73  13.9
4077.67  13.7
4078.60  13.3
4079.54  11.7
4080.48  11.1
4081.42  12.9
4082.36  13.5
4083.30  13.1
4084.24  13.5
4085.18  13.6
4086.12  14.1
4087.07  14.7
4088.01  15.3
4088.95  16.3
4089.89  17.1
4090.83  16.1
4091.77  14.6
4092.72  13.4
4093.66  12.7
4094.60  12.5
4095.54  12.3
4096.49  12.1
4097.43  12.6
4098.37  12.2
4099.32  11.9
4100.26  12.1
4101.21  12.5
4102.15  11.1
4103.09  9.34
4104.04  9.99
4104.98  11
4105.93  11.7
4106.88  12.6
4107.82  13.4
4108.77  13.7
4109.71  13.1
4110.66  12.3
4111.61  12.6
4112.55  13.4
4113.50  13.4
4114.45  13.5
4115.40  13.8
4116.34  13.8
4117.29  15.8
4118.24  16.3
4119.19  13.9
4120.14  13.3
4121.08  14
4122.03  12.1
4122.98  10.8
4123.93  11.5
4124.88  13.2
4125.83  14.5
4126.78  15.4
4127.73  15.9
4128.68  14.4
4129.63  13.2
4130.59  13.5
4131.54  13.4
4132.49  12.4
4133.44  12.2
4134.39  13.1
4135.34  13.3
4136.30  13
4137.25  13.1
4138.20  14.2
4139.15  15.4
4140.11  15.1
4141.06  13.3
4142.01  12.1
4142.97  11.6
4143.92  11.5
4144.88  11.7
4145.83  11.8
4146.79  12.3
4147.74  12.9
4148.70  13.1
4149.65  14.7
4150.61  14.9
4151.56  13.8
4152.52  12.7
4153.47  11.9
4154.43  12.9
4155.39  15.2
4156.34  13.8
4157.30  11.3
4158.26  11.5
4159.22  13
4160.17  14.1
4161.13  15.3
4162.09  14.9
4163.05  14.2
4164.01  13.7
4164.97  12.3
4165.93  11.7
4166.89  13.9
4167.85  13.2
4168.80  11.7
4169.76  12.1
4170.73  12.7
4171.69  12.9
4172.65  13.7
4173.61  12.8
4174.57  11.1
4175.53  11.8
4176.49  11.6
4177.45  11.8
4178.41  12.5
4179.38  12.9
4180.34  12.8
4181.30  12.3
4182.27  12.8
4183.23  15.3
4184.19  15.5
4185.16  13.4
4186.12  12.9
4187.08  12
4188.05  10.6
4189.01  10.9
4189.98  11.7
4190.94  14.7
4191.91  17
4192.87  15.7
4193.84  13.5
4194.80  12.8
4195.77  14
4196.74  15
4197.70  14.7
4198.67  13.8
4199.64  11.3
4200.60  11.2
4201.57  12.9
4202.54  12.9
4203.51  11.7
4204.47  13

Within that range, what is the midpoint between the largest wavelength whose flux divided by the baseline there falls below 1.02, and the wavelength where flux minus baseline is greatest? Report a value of 4073.0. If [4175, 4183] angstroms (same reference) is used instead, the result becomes 4180.3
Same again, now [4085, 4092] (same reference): 4087.5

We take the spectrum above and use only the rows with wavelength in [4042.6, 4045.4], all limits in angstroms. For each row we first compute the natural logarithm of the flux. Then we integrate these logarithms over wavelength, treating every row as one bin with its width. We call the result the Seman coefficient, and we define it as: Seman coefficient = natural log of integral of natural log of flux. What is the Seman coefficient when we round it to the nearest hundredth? 1.96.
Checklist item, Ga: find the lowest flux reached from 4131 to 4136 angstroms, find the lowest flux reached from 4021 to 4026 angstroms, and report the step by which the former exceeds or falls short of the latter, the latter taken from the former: -1.7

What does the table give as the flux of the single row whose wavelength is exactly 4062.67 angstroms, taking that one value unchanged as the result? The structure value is 11.1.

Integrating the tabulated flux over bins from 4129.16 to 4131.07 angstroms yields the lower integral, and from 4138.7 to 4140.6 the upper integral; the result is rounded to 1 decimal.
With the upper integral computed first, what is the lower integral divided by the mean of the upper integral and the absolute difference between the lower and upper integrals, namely 1.6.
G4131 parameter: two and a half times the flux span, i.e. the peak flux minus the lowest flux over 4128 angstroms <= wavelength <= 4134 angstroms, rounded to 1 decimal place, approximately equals 5.5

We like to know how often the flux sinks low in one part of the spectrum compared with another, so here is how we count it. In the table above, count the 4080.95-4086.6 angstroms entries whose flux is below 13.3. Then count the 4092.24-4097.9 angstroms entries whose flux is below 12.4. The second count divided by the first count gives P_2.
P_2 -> 1.00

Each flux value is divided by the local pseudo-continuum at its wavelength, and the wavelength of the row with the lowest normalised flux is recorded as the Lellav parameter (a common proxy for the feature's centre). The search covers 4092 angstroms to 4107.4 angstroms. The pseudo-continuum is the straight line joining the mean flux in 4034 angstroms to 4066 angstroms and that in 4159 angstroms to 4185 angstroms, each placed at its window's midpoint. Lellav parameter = 4103.09 angstroms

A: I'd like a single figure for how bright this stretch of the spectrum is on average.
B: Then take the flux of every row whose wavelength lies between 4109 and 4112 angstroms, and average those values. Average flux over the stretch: 12.7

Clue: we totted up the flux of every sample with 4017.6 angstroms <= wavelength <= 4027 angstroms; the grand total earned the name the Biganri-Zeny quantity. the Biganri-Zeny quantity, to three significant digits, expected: 142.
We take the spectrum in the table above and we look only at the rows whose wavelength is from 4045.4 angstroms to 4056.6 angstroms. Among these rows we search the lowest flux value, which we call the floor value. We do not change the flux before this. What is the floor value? 10.9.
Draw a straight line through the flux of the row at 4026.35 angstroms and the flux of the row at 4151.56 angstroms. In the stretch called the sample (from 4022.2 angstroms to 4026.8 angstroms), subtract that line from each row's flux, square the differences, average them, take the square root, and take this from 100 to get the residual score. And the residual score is 99.4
